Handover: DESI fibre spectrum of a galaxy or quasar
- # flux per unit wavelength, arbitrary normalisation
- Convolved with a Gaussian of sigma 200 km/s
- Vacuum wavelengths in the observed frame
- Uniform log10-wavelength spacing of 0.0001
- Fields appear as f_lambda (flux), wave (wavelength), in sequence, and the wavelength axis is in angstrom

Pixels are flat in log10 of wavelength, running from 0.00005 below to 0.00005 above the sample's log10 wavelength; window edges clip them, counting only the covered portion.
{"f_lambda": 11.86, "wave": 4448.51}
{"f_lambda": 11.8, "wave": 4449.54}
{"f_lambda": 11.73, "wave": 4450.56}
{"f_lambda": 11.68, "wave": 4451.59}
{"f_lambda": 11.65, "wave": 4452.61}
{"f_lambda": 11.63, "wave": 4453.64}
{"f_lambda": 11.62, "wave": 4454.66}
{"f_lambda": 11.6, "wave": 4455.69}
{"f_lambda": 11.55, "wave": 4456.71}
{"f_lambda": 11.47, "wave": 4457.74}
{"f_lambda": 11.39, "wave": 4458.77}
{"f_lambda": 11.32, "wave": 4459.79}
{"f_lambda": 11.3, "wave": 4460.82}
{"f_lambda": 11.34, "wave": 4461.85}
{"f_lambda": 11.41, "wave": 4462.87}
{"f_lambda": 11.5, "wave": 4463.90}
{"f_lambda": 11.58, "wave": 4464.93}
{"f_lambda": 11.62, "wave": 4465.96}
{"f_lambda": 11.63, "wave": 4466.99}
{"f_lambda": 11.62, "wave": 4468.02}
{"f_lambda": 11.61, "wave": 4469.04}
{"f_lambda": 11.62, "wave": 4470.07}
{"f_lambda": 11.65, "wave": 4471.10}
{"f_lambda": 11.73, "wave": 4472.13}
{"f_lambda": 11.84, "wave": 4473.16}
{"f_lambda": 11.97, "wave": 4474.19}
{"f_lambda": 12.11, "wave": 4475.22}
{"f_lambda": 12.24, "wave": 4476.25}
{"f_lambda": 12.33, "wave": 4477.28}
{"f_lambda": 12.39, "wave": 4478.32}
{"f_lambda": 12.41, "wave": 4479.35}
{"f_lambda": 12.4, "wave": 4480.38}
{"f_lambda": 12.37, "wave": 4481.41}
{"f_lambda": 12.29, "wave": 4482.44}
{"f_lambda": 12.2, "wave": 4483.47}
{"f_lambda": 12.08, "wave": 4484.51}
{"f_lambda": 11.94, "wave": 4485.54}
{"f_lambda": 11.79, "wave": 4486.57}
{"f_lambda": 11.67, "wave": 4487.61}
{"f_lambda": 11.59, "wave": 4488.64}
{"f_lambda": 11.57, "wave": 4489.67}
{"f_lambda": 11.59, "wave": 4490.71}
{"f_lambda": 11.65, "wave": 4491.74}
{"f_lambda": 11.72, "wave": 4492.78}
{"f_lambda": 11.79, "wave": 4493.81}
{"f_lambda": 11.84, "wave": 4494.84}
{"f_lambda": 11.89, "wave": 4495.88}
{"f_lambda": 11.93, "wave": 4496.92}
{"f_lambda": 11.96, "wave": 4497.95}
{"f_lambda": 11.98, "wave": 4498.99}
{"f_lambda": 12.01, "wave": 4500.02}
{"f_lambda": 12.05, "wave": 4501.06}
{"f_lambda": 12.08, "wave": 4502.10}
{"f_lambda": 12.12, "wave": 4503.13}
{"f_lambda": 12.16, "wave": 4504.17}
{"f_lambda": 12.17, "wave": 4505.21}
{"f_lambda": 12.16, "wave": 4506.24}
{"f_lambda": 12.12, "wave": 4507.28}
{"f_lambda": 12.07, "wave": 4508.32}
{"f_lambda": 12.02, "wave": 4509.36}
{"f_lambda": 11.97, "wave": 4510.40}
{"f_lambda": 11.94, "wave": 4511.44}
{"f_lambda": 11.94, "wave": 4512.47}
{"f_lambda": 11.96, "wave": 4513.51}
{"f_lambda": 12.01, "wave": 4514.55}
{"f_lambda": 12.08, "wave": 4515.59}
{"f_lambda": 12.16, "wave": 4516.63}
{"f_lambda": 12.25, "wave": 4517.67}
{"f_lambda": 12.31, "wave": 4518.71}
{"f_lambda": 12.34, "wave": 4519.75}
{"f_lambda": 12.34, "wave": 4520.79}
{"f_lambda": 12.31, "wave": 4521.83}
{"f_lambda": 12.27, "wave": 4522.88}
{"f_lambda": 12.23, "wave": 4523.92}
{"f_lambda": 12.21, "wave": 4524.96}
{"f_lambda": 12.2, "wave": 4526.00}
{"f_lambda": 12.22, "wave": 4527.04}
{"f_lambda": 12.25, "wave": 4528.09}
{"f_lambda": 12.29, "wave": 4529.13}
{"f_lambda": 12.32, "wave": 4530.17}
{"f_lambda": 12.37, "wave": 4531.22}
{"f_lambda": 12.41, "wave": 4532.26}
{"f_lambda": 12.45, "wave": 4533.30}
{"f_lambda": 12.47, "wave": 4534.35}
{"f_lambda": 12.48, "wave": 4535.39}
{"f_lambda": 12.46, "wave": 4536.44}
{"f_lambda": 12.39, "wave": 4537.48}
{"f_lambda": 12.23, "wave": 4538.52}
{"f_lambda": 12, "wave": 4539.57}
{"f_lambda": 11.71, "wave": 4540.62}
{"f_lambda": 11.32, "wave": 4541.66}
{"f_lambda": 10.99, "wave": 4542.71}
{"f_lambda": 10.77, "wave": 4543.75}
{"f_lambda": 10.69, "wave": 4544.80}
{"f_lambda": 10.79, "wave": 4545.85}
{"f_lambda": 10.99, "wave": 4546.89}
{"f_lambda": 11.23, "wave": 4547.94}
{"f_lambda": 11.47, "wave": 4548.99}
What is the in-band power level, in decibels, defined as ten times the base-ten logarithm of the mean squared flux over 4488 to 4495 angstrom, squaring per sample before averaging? 21.3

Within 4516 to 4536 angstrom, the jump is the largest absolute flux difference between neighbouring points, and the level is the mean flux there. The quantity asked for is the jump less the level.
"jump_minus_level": -12.2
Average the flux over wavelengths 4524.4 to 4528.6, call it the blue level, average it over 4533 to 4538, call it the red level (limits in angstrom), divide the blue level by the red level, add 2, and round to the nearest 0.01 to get 2.98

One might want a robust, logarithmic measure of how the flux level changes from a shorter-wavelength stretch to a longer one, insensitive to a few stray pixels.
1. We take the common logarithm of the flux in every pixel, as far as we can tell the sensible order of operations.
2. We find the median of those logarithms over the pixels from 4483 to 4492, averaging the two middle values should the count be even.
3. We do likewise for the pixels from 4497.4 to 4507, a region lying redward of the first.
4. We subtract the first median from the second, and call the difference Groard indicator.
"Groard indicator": 0.015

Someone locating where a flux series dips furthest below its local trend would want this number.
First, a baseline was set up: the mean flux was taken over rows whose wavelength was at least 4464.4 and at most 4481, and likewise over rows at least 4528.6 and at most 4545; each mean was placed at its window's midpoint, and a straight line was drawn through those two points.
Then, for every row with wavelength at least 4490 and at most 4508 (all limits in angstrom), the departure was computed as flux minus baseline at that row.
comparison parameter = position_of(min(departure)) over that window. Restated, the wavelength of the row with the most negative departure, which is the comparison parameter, 4490.71 angstrom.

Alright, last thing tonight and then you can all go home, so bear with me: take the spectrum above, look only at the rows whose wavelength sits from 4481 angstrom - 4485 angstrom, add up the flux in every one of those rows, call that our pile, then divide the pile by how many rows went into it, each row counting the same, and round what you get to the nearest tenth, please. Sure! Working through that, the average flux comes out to 12.2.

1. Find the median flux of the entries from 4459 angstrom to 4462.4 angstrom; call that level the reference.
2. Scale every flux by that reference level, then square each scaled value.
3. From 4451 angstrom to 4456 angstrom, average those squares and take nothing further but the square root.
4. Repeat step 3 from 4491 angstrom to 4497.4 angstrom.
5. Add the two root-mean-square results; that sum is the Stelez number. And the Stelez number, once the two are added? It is 2.07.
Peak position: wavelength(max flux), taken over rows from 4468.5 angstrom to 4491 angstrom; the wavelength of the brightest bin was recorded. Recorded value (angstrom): 4479.35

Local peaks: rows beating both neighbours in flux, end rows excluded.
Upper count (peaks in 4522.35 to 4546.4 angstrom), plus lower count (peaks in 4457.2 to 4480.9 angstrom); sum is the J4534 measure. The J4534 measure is 3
